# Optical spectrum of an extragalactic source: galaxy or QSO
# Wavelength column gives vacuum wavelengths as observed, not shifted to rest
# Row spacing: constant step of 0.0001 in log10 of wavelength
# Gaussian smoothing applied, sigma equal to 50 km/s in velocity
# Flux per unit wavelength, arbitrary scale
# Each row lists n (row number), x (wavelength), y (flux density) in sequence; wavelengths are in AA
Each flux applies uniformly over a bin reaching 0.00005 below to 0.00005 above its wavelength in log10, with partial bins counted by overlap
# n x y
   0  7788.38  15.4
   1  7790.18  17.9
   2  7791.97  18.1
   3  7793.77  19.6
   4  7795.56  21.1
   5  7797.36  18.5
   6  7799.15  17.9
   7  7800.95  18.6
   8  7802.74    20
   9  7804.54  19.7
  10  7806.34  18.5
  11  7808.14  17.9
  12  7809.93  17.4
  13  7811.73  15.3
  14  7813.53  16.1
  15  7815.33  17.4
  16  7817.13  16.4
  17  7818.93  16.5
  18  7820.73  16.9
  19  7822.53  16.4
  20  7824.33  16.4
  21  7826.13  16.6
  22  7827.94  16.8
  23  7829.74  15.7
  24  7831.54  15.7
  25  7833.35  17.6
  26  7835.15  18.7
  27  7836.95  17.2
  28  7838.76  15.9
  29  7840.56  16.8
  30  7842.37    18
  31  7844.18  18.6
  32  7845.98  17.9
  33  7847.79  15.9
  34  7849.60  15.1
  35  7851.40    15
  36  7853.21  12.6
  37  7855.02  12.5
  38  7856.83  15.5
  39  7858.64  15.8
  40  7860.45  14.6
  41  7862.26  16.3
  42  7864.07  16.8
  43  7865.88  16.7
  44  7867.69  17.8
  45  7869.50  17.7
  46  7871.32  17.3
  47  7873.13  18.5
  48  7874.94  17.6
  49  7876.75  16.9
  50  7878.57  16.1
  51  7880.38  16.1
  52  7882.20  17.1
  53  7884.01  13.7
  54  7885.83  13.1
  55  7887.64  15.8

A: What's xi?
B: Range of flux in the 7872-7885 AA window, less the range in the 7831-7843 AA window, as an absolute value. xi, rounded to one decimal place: 1.8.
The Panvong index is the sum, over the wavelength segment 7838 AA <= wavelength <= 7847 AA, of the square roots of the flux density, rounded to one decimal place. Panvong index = 20.9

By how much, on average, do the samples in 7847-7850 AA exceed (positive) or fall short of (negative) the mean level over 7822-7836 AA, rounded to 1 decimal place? -1.2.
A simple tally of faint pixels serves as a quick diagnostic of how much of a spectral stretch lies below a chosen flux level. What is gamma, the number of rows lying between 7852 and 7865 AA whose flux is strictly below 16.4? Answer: 6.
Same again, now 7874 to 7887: 4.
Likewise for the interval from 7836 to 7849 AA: 2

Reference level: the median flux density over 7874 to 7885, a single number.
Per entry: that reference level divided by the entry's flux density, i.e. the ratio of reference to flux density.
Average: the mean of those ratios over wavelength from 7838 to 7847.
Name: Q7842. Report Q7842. 0.95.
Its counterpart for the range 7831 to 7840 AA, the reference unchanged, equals 0.97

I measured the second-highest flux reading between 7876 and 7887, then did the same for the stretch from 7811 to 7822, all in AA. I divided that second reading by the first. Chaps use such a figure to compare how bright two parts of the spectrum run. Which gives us 1.00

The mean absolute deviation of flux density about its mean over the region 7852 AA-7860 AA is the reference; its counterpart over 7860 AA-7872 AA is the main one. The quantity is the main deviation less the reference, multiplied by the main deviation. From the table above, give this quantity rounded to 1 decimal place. -0.6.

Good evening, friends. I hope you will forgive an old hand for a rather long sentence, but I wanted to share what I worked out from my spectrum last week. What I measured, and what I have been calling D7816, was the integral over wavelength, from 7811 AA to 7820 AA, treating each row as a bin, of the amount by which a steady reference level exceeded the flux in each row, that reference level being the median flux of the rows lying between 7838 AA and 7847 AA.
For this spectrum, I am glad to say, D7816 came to 14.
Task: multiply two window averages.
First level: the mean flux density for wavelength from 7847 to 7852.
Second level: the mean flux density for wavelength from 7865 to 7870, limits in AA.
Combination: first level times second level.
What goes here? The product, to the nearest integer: 267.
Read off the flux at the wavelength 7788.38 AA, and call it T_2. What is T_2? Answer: 15.4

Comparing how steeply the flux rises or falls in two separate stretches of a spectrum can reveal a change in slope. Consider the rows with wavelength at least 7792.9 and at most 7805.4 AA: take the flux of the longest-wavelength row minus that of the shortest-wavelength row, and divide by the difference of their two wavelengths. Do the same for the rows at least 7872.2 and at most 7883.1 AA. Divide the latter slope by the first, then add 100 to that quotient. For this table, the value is 83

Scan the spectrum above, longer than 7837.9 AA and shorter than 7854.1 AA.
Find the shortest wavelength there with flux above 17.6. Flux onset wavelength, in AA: 7842.37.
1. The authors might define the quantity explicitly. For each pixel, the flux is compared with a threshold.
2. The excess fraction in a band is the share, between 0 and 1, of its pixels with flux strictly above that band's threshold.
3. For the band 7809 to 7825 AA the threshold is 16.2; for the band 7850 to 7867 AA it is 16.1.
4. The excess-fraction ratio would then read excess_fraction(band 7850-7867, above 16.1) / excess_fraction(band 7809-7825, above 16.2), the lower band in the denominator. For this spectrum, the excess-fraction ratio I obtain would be 0.43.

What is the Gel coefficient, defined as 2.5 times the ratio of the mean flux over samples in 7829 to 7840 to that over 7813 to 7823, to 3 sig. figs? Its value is 2.53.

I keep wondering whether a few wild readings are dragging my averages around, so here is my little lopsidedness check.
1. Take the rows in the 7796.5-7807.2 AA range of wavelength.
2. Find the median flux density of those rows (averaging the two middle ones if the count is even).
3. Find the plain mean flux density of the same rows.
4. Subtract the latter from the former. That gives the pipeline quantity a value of -0.32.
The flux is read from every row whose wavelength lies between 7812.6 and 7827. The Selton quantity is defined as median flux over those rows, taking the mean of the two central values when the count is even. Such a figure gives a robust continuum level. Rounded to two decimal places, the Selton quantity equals 16.45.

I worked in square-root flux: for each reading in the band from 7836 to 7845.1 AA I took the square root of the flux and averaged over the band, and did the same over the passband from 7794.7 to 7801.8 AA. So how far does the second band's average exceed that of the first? 0.20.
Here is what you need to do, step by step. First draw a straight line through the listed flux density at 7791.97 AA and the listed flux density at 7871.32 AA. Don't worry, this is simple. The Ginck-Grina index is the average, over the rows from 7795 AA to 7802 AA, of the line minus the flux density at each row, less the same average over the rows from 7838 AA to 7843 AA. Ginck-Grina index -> -1.7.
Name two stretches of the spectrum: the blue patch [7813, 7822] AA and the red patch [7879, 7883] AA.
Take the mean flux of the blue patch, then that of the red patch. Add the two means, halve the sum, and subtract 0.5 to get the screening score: 16.1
